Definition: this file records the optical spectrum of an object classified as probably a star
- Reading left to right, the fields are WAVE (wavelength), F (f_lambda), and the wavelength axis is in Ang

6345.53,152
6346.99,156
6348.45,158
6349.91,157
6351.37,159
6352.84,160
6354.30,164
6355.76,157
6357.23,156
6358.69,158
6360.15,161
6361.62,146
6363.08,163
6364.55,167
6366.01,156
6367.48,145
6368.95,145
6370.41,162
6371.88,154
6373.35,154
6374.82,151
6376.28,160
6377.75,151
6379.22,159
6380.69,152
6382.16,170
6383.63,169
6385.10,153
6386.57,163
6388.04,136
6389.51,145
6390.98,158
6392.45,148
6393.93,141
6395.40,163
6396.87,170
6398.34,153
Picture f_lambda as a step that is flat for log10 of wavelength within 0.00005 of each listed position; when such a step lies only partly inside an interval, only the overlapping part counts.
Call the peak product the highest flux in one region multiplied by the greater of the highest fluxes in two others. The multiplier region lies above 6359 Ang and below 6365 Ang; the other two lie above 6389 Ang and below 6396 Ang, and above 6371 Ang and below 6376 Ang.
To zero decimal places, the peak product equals 27221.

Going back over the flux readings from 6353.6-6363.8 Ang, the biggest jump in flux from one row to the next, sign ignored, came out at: 17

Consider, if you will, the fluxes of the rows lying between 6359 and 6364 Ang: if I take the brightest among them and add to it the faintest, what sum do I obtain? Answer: 309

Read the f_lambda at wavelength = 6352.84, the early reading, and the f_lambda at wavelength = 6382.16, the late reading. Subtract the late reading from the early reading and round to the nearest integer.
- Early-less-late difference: -10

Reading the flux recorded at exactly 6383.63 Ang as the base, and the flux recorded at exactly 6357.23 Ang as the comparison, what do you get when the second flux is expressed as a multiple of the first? 0.92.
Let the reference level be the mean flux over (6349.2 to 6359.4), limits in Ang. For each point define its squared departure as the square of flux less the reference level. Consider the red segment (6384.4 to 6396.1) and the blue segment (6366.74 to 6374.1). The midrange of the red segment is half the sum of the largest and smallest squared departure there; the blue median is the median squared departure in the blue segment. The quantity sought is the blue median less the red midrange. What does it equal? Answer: -236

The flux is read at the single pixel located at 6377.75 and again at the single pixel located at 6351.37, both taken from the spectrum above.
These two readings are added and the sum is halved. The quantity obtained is 155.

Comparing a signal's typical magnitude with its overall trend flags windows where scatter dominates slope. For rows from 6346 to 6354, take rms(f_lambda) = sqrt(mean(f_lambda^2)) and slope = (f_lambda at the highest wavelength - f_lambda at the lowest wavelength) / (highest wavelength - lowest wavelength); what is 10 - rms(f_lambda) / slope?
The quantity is -221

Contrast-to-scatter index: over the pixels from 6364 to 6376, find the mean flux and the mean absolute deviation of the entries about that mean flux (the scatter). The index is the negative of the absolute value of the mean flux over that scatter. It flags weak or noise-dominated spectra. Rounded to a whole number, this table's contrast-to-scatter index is -28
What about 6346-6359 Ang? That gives -89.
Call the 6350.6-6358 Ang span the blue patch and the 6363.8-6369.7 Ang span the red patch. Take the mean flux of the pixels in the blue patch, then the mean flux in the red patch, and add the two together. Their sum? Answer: 312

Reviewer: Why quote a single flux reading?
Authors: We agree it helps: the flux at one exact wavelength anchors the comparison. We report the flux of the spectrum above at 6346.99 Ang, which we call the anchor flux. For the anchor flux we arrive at 156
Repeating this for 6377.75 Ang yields 151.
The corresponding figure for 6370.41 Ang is 162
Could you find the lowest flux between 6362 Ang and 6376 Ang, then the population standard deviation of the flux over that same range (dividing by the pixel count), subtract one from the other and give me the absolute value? 138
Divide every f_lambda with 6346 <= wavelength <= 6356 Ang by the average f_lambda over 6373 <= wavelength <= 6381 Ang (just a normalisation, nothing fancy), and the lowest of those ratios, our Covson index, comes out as 1.01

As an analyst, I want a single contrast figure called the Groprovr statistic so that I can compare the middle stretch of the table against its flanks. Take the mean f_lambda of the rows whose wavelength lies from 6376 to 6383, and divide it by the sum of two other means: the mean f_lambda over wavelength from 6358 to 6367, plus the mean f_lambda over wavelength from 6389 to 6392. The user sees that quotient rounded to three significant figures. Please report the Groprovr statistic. 0.511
